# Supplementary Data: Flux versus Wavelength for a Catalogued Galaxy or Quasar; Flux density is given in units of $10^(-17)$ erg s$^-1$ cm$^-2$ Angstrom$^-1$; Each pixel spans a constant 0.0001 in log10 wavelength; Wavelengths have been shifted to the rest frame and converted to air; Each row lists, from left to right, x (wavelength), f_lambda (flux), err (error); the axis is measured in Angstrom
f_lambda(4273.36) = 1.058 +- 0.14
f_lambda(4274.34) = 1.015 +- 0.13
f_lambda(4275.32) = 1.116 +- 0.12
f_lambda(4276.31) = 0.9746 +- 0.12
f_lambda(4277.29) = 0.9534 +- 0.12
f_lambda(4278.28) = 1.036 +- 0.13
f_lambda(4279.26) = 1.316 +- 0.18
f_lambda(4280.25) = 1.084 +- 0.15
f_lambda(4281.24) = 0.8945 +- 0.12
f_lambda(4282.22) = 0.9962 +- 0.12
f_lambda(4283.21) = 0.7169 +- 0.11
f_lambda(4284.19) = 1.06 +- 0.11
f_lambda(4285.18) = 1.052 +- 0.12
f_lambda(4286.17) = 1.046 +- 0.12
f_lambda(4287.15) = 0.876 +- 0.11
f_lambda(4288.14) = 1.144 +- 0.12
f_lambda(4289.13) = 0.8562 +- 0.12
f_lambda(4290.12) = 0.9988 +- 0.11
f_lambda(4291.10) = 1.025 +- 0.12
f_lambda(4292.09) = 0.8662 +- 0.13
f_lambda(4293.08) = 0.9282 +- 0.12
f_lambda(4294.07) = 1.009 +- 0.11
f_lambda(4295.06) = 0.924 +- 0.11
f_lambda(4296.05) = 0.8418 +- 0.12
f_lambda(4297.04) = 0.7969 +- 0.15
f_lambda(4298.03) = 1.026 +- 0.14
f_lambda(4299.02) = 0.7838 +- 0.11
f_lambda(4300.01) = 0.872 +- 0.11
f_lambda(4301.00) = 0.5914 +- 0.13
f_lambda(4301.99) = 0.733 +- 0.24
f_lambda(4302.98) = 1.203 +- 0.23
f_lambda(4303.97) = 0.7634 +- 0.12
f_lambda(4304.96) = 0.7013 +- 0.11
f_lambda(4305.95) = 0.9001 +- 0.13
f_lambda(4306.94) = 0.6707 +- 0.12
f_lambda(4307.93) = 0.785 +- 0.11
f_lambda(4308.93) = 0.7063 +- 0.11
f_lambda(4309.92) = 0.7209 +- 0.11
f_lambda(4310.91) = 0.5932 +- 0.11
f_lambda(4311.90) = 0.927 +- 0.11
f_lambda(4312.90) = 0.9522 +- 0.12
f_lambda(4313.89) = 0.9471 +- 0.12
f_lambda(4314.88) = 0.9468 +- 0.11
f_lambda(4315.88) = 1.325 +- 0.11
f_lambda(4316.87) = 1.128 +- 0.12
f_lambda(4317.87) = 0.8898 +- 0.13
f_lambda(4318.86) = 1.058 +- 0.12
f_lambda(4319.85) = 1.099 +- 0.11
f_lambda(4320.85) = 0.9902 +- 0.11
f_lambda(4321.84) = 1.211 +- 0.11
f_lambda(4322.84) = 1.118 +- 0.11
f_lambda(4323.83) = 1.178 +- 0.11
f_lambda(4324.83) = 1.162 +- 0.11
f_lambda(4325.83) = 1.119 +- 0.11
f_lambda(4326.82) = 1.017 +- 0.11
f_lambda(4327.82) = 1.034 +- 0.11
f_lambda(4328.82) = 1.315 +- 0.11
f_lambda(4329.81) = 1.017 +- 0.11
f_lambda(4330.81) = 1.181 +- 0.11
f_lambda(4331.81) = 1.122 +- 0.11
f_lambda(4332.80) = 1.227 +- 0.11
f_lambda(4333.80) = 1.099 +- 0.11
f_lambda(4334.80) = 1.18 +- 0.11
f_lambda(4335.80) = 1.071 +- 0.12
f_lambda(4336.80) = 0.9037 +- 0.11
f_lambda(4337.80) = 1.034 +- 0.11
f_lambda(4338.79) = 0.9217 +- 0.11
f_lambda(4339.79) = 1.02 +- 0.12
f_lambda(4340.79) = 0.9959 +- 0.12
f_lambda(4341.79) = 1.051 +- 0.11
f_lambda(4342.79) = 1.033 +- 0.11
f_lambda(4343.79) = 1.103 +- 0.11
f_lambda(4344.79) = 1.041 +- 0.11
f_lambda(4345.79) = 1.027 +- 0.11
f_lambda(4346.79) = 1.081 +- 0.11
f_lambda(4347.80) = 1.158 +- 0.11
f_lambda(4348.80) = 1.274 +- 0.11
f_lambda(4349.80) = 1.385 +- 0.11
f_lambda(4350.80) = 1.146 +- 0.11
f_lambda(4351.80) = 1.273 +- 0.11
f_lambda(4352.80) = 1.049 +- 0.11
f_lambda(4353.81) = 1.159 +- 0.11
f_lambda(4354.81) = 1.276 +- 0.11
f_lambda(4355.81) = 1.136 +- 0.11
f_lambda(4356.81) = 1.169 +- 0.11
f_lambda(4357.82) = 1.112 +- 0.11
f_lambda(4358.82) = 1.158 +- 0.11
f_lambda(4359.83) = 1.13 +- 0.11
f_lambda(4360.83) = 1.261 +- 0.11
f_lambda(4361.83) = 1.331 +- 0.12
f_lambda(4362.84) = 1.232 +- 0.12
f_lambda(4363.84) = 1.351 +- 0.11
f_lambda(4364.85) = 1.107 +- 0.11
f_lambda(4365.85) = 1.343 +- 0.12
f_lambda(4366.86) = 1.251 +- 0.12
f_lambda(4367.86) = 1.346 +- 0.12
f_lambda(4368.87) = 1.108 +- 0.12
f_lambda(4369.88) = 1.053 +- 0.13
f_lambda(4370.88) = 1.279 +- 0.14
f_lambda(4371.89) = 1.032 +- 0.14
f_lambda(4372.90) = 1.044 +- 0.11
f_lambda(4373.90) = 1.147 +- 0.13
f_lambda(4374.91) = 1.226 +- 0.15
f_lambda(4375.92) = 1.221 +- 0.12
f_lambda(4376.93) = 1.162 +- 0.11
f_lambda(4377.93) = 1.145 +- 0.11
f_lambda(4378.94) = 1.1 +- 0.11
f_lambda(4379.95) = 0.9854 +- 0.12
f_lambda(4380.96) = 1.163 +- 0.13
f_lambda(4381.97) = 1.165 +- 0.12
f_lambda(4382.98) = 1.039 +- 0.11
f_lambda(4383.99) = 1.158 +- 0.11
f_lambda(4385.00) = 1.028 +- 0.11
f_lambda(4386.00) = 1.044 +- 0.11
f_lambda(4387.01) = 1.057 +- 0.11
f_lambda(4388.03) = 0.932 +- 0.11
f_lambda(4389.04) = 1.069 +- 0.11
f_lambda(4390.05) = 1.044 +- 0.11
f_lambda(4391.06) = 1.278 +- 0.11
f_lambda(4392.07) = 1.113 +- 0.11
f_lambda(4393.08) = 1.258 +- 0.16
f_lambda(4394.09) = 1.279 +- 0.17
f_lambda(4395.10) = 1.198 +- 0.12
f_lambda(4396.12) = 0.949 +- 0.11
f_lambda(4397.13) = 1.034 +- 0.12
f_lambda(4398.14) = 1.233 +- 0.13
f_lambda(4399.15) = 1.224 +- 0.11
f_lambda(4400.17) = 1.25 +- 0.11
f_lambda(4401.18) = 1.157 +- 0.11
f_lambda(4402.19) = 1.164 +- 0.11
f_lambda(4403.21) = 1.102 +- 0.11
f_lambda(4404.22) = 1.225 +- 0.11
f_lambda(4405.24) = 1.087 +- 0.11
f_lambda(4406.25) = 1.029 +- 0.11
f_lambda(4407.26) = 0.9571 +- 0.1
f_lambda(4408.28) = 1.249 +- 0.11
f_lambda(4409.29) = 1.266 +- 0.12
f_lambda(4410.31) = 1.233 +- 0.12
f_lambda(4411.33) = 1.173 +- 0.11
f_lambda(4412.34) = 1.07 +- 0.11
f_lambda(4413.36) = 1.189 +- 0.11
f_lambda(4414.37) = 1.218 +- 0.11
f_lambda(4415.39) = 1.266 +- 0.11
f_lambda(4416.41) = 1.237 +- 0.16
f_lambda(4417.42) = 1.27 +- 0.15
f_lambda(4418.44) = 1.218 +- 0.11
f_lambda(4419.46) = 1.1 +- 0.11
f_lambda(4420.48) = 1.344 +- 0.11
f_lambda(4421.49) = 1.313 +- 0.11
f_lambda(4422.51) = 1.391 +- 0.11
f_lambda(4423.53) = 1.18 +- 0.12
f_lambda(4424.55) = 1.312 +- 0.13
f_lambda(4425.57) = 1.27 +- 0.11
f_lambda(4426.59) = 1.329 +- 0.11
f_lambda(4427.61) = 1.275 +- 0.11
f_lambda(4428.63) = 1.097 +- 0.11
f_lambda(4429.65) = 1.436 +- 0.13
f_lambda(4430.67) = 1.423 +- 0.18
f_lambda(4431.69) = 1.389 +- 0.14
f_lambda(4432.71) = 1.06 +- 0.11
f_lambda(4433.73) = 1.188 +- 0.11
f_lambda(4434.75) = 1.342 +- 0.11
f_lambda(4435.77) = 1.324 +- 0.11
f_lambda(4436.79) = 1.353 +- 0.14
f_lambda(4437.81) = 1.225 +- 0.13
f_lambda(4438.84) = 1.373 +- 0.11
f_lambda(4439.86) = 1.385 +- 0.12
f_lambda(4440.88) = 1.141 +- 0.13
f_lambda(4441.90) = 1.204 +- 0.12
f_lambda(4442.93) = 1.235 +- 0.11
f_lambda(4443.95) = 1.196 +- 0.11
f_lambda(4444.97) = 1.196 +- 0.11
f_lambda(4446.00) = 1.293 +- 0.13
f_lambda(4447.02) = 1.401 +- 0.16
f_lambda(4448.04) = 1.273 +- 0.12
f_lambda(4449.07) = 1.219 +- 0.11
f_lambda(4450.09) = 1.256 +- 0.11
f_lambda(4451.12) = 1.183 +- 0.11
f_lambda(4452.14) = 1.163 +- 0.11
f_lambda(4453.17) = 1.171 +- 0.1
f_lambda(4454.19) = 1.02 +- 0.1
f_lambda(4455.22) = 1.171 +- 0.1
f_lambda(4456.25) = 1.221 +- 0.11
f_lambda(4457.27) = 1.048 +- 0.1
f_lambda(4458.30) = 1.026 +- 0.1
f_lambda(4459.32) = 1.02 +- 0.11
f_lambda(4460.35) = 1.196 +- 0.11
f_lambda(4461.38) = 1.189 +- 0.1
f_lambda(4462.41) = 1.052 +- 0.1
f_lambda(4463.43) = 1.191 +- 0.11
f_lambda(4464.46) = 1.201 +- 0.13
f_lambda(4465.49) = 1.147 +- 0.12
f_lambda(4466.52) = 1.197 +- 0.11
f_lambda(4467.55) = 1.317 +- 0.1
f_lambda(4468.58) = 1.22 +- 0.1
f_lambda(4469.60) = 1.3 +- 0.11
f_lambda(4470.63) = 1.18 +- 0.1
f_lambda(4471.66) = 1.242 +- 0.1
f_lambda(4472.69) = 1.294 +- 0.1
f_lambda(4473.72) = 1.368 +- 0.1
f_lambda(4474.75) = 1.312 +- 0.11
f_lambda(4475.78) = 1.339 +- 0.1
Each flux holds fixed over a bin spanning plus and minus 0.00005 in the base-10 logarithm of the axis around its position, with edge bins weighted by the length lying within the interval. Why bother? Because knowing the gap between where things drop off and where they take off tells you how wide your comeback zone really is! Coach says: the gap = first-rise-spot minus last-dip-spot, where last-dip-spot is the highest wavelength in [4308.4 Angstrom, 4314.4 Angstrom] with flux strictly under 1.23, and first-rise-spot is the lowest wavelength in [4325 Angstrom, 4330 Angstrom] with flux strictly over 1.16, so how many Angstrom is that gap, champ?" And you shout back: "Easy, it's 14.9 Angstrom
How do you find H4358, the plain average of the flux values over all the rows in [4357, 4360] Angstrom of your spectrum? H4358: 1.13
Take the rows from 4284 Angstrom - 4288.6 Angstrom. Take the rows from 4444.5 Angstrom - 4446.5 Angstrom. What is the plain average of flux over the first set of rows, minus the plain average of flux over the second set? -0.21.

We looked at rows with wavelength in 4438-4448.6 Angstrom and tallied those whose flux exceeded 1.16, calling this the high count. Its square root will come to 3.0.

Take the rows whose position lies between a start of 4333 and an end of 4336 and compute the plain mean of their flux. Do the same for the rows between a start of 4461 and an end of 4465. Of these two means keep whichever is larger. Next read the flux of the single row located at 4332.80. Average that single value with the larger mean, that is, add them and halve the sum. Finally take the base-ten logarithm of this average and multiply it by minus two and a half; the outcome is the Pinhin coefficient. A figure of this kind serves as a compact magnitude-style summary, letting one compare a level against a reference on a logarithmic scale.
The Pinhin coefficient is -0.19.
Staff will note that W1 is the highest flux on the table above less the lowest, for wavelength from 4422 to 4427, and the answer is 0.21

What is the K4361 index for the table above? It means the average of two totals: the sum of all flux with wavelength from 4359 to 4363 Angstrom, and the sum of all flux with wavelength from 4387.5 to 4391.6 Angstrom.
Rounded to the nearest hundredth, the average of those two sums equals 4.64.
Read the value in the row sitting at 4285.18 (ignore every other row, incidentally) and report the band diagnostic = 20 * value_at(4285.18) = 21.0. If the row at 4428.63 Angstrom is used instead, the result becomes 21.9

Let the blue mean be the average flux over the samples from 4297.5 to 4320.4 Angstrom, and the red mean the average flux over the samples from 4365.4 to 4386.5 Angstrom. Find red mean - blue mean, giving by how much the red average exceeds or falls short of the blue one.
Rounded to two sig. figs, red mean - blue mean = 0.26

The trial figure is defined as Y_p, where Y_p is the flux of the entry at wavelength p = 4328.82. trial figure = 1.315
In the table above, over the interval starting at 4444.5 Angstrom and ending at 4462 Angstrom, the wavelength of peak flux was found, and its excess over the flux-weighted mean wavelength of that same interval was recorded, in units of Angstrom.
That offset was -5.9 Angstrom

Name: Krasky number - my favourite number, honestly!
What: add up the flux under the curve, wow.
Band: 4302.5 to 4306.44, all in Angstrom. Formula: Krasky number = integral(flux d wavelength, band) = 3.5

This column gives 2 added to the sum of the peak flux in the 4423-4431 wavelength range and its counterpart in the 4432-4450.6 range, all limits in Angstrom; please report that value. 4.84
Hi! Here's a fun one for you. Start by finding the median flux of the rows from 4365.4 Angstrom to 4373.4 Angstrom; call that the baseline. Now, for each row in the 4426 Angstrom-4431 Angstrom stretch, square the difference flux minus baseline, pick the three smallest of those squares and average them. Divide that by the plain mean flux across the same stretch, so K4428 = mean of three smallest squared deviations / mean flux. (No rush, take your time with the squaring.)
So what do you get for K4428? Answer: 0.010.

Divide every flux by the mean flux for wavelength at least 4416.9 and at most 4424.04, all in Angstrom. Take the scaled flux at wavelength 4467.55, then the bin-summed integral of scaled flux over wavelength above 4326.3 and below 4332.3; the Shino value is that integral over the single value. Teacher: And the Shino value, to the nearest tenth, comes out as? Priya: 5.1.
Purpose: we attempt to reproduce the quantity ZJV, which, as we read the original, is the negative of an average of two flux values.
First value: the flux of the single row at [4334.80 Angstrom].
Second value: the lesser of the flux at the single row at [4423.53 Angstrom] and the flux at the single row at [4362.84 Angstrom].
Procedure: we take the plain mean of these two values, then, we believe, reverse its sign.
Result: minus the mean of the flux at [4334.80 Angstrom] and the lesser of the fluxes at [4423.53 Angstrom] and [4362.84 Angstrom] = -1.18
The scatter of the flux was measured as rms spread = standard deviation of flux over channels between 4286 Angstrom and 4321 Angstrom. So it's 0.17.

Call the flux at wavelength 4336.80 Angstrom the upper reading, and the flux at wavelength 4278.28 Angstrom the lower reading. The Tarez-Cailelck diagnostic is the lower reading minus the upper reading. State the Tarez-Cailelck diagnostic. 0.13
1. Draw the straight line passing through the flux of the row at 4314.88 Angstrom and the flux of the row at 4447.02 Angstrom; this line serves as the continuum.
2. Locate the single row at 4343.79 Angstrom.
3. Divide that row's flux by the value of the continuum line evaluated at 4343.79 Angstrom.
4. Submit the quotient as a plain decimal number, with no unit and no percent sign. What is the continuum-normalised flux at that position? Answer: 1.05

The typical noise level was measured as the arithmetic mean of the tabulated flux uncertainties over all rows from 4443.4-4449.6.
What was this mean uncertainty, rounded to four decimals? 0.1233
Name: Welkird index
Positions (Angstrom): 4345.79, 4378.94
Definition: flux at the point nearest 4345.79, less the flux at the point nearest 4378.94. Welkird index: -0.1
